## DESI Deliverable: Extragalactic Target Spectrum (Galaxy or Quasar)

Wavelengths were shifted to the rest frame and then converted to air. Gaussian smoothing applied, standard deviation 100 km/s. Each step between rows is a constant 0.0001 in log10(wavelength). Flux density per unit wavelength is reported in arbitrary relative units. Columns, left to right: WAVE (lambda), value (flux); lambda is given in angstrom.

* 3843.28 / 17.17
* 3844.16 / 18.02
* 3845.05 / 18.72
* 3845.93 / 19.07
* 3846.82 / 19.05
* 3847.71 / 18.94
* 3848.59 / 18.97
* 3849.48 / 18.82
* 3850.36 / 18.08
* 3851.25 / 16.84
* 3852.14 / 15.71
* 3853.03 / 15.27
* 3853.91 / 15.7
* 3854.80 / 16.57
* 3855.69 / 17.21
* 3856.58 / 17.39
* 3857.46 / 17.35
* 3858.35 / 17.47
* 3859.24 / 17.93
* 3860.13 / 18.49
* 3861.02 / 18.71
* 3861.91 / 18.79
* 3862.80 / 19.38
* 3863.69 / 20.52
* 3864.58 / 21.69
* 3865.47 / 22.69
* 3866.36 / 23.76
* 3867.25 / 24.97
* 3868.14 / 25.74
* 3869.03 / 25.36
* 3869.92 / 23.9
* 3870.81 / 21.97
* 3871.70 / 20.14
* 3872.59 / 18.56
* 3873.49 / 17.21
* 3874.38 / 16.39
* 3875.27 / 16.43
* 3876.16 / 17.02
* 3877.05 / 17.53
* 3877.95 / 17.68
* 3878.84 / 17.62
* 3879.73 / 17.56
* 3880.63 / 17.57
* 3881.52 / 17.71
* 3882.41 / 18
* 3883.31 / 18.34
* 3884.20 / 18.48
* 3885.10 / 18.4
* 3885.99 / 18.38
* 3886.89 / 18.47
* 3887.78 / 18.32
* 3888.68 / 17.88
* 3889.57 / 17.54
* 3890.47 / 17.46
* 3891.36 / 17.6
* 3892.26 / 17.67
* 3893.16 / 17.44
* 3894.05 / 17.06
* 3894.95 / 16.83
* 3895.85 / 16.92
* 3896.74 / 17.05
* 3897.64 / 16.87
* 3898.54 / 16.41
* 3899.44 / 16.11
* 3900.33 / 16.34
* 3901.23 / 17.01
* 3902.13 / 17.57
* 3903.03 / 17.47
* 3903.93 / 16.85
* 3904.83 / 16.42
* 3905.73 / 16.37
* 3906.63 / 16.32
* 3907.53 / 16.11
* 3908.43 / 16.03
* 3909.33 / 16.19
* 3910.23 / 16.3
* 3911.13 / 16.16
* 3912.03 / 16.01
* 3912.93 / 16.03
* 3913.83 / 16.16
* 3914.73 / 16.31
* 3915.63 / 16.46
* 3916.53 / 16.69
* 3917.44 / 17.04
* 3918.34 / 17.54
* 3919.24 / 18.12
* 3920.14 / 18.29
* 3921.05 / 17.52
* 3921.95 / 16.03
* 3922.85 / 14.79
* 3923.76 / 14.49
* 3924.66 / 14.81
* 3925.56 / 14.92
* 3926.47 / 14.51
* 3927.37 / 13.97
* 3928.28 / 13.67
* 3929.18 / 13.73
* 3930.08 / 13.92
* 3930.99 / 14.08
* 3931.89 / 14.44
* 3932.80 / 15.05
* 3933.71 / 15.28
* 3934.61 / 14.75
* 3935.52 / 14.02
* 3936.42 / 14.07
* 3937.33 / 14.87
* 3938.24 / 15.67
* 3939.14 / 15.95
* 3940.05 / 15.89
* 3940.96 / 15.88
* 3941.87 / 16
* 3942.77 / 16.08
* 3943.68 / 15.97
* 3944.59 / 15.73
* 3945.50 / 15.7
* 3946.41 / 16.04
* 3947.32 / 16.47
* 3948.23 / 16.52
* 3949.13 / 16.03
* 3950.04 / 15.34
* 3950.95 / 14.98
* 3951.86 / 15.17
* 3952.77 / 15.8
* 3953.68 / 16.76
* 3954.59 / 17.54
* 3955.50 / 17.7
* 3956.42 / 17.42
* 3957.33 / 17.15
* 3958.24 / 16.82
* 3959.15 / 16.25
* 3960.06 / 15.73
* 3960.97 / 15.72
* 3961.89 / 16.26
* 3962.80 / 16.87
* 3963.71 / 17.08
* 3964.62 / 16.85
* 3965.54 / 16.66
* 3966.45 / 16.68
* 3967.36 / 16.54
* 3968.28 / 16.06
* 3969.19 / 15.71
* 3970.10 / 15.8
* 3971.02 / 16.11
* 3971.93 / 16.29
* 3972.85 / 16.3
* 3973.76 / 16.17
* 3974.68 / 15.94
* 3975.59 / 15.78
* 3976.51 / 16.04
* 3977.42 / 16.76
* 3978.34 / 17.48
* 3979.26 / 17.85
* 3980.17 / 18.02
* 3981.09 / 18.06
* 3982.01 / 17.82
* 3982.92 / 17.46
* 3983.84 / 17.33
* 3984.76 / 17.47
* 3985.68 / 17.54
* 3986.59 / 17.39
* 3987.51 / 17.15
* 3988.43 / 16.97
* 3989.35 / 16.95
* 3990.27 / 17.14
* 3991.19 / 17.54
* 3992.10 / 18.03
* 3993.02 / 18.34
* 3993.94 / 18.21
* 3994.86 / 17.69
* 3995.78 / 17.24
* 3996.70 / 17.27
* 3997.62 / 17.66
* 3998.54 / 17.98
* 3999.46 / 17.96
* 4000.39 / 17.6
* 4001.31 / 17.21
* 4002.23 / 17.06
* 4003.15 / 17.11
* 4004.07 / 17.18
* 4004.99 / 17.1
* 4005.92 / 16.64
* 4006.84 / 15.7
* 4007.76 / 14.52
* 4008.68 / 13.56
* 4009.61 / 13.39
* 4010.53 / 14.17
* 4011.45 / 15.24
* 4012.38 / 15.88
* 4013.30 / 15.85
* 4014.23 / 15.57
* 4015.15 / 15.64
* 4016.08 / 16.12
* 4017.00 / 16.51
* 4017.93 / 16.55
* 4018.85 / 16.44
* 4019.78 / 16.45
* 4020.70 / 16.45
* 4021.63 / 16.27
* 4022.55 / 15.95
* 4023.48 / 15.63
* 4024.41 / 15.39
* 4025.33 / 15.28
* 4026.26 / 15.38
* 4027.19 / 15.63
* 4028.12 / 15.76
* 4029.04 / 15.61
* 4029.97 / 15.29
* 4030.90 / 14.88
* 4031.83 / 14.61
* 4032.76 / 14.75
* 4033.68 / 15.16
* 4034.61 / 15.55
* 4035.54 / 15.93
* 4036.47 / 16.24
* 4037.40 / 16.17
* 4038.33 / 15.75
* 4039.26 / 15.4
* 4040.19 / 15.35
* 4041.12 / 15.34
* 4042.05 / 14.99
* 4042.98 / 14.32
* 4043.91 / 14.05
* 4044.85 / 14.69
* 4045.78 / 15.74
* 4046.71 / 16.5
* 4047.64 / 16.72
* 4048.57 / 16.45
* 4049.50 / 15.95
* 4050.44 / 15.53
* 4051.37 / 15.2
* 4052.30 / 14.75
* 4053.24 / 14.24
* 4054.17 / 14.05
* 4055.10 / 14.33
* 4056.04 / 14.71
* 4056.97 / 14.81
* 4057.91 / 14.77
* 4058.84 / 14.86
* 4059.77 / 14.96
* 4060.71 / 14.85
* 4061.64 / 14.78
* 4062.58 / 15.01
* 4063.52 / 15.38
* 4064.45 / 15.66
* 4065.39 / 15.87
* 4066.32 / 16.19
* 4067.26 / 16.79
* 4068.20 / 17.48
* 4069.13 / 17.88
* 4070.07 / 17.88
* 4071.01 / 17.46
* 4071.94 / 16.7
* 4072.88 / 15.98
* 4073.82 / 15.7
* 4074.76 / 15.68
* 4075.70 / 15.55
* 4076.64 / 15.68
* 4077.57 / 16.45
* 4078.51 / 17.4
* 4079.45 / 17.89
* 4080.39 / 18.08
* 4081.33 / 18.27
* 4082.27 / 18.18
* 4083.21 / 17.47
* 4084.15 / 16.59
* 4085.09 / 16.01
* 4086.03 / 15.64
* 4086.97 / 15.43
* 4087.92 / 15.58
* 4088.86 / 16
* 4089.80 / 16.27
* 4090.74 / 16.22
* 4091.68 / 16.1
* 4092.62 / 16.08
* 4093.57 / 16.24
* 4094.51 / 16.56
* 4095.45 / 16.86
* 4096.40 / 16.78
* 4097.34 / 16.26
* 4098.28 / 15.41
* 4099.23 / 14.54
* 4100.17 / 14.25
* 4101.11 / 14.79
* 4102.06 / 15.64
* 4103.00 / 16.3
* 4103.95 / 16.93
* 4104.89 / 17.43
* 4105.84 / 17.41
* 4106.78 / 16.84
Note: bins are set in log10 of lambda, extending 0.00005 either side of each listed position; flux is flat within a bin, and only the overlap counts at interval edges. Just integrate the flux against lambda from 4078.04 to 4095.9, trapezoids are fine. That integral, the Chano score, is 298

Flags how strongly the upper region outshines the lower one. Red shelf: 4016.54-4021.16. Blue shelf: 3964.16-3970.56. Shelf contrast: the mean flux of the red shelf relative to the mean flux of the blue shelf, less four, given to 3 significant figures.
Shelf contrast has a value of -2.99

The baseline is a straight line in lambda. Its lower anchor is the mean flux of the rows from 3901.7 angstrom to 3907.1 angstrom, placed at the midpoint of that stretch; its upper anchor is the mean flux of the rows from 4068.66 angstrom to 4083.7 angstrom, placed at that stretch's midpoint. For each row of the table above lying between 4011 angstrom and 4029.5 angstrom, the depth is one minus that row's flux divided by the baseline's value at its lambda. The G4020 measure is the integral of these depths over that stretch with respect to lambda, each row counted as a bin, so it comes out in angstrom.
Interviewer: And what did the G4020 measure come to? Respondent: 1.2 angstrom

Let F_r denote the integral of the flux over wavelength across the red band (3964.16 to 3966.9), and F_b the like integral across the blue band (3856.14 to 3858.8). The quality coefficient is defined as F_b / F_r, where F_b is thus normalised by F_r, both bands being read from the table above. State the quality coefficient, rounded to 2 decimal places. 1.01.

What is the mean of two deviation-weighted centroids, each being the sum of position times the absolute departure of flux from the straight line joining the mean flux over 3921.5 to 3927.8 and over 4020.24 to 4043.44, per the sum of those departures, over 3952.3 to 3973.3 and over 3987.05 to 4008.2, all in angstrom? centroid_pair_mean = 3979.1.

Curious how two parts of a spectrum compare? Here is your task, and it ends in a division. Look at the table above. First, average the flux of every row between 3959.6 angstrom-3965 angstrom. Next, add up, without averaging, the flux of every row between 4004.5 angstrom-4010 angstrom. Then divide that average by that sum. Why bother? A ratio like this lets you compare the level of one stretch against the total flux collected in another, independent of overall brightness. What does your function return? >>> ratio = 0.181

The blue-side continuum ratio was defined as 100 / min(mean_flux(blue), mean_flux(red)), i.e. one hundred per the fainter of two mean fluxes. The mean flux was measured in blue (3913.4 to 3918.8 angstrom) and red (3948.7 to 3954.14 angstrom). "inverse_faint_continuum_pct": 6.4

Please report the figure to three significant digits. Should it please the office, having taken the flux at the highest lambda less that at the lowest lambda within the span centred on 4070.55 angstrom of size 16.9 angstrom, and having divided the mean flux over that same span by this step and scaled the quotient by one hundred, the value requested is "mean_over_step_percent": 685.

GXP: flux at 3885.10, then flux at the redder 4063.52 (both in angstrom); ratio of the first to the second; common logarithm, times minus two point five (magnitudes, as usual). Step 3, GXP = -0.19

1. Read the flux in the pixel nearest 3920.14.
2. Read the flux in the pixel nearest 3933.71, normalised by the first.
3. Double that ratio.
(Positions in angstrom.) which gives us 1.7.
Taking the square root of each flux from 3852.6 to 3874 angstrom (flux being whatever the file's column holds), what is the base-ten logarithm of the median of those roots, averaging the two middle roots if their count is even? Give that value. 0.637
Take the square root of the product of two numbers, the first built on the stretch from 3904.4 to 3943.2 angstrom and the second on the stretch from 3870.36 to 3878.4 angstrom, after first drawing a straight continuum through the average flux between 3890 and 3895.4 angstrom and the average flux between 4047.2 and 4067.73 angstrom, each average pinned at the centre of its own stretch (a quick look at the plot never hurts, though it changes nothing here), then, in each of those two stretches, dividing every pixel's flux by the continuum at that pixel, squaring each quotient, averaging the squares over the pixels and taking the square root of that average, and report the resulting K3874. 0.98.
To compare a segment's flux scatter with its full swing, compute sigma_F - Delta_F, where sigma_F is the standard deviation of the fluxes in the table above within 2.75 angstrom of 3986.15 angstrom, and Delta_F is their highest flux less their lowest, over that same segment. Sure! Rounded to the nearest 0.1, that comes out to -0.4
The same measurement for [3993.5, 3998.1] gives -0.6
